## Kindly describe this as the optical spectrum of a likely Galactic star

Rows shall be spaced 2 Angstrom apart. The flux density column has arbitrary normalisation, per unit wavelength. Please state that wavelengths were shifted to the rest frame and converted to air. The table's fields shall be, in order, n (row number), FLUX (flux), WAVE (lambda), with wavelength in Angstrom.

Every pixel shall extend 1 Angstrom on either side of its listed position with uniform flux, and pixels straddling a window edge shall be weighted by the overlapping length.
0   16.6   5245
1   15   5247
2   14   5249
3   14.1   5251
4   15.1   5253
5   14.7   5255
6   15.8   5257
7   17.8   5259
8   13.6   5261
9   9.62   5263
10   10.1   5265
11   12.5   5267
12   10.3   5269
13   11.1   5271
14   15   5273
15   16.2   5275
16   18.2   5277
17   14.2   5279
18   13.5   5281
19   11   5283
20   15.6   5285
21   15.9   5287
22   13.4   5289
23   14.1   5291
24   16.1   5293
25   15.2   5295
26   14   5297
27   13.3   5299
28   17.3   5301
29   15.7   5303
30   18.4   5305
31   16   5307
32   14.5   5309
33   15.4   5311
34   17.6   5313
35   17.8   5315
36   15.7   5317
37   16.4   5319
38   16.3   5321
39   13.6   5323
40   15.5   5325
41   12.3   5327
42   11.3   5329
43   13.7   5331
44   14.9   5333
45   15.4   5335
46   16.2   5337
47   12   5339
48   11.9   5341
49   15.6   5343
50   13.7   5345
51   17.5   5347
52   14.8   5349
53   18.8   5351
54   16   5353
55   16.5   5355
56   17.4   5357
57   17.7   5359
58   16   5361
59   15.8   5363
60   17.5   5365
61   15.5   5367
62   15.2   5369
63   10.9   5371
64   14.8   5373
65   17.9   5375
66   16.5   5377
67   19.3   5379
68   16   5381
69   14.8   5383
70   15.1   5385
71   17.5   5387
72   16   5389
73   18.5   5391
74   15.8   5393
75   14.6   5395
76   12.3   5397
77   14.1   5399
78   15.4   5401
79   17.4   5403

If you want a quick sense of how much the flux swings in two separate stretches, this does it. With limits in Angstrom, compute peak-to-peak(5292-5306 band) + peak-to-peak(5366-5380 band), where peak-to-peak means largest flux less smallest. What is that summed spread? 13.5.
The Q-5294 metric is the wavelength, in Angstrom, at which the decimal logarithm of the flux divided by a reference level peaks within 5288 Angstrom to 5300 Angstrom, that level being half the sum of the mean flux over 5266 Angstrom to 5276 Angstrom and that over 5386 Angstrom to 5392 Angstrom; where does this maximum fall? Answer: 5293 Angstrom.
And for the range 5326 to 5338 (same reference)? 5337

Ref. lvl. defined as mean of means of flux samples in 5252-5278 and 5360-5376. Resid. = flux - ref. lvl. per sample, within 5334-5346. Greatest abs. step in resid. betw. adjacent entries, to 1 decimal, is 4.2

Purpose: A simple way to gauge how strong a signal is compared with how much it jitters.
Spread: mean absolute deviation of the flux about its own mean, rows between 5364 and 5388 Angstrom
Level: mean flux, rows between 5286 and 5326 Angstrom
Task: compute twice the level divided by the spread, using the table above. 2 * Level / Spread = 20.4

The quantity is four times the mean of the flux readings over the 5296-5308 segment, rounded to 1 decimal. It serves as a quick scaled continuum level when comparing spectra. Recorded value 63.1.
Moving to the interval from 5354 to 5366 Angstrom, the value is 67.3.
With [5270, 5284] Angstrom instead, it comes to 56.7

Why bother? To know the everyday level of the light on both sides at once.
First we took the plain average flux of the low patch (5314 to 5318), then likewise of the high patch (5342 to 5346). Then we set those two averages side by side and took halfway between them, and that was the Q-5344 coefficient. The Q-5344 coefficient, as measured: 15.7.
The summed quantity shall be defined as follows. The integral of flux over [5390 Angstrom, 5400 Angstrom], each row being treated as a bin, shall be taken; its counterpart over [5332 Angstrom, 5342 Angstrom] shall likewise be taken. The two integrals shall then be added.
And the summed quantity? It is 291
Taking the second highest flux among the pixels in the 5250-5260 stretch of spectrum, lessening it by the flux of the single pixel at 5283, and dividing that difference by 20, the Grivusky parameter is 0.24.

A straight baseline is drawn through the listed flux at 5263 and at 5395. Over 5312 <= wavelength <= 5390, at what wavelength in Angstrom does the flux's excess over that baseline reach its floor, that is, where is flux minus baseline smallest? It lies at 5371 Angstrom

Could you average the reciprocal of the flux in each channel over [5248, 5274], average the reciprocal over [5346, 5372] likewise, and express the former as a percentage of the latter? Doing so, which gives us 123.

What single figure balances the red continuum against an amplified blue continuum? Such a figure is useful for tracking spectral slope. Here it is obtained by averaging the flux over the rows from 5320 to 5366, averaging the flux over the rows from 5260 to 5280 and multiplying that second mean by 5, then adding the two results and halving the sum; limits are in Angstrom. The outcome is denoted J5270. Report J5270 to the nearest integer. 40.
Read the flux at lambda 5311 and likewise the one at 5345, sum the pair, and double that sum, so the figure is 58.2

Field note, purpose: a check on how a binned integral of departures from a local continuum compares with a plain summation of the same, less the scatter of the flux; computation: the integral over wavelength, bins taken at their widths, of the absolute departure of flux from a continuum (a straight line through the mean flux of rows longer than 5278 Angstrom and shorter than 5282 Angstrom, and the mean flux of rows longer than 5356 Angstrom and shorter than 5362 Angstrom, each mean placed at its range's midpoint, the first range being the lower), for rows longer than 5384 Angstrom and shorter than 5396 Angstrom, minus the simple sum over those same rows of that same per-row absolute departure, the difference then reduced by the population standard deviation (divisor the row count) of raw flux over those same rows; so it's 11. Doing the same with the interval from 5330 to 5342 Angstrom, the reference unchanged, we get 11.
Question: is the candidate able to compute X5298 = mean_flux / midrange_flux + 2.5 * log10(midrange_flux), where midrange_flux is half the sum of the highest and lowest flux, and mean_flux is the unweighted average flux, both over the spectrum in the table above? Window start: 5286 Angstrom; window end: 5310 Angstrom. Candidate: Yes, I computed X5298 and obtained 3.97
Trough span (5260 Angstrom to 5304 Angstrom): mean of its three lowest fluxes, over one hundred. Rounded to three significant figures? 0.100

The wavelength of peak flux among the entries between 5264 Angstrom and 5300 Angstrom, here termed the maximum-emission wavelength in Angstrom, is 5277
